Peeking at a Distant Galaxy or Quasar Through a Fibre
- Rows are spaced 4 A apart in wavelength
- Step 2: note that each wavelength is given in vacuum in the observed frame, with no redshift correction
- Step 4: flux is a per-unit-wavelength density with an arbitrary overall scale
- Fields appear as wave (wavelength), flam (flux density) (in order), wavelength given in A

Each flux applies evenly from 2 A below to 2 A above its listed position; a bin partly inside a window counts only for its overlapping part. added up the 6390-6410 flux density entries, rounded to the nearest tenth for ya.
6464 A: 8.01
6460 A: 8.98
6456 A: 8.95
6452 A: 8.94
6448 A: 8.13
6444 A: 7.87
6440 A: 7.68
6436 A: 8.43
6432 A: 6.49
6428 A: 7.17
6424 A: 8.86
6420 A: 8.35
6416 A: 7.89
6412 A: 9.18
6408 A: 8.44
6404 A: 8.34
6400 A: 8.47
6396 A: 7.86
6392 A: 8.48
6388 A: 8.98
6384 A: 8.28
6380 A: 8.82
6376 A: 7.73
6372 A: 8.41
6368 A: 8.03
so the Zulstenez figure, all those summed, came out 41.6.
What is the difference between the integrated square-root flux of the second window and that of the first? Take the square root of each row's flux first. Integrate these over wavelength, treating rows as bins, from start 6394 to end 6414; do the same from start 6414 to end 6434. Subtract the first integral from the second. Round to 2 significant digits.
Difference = -2.5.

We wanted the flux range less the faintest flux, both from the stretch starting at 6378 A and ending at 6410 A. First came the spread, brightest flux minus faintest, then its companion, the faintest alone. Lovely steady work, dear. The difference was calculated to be -6.74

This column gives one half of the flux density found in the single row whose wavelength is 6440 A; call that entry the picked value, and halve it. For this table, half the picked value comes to 3.84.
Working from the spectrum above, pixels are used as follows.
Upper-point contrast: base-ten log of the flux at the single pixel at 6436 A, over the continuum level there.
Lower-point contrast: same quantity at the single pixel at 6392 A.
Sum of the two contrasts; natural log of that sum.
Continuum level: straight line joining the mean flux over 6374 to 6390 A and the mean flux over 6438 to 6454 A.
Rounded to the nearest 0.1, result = -4.2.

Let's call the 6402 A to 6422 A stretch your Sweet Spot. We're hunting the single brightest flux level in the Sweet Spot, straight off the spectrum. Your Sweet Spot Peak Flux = 9.18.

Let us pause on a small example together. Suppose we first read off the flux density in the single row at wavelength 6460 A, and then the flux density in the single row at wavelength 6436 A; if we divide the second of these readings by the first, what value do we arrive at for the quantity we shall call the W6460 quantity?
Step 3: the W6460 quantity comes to 0.94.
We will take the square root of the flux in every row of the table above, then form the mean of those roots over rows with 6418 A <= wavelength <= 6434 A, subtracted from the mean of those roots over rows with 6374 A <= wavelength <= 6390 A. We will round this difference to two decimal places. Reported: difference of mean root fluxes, 0.13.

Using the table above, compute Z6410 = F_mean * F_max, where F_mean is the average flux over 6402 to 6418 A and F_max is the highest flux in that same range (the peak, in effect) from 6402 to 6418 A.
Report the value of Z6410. 77.7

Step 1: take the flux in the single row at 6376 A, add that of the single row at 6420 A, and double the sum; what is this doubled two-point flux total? 32.2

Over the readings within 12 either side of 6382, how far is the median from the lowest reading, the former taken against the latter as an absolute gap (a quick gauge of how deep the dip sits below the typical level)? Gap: 0.7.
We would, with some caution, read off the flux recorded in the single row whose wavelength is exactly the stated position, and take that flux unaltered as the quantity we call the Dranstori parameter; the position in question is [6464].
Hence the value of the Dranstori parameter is 8.01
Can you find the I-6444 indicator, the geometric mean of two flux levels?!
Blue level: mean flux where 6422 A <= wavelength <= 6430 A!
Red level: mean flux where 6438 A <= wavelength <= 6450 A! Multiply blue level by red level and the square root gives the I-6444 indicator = 8.0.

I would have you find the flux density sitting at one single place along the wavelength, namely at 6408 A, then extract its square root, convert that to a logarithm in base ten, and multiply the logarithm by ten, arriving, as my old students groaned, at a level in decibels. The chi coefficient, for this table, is 4.63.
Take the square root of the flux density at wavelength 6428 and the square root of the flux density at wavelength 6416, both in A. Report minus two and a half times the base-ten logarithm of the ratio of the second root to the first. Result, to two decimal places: -0.05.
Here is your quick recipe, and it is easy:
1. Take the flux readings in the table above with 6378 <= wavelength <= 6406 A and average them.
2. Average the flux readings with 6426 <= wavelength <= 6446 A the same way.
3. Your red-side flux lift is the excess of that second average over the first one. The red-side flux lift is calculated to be -0.93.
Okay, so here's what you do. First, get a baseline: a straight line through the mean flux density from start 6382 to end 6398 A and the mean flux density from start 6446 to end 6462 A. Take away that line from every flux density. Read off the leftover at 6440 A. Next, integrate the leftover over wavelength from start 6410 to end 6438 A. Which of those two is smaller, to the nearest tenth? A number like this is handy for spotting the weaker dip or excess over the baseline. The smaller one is -14.9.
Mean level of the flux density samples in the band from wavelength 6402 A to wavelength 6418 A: 8.46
